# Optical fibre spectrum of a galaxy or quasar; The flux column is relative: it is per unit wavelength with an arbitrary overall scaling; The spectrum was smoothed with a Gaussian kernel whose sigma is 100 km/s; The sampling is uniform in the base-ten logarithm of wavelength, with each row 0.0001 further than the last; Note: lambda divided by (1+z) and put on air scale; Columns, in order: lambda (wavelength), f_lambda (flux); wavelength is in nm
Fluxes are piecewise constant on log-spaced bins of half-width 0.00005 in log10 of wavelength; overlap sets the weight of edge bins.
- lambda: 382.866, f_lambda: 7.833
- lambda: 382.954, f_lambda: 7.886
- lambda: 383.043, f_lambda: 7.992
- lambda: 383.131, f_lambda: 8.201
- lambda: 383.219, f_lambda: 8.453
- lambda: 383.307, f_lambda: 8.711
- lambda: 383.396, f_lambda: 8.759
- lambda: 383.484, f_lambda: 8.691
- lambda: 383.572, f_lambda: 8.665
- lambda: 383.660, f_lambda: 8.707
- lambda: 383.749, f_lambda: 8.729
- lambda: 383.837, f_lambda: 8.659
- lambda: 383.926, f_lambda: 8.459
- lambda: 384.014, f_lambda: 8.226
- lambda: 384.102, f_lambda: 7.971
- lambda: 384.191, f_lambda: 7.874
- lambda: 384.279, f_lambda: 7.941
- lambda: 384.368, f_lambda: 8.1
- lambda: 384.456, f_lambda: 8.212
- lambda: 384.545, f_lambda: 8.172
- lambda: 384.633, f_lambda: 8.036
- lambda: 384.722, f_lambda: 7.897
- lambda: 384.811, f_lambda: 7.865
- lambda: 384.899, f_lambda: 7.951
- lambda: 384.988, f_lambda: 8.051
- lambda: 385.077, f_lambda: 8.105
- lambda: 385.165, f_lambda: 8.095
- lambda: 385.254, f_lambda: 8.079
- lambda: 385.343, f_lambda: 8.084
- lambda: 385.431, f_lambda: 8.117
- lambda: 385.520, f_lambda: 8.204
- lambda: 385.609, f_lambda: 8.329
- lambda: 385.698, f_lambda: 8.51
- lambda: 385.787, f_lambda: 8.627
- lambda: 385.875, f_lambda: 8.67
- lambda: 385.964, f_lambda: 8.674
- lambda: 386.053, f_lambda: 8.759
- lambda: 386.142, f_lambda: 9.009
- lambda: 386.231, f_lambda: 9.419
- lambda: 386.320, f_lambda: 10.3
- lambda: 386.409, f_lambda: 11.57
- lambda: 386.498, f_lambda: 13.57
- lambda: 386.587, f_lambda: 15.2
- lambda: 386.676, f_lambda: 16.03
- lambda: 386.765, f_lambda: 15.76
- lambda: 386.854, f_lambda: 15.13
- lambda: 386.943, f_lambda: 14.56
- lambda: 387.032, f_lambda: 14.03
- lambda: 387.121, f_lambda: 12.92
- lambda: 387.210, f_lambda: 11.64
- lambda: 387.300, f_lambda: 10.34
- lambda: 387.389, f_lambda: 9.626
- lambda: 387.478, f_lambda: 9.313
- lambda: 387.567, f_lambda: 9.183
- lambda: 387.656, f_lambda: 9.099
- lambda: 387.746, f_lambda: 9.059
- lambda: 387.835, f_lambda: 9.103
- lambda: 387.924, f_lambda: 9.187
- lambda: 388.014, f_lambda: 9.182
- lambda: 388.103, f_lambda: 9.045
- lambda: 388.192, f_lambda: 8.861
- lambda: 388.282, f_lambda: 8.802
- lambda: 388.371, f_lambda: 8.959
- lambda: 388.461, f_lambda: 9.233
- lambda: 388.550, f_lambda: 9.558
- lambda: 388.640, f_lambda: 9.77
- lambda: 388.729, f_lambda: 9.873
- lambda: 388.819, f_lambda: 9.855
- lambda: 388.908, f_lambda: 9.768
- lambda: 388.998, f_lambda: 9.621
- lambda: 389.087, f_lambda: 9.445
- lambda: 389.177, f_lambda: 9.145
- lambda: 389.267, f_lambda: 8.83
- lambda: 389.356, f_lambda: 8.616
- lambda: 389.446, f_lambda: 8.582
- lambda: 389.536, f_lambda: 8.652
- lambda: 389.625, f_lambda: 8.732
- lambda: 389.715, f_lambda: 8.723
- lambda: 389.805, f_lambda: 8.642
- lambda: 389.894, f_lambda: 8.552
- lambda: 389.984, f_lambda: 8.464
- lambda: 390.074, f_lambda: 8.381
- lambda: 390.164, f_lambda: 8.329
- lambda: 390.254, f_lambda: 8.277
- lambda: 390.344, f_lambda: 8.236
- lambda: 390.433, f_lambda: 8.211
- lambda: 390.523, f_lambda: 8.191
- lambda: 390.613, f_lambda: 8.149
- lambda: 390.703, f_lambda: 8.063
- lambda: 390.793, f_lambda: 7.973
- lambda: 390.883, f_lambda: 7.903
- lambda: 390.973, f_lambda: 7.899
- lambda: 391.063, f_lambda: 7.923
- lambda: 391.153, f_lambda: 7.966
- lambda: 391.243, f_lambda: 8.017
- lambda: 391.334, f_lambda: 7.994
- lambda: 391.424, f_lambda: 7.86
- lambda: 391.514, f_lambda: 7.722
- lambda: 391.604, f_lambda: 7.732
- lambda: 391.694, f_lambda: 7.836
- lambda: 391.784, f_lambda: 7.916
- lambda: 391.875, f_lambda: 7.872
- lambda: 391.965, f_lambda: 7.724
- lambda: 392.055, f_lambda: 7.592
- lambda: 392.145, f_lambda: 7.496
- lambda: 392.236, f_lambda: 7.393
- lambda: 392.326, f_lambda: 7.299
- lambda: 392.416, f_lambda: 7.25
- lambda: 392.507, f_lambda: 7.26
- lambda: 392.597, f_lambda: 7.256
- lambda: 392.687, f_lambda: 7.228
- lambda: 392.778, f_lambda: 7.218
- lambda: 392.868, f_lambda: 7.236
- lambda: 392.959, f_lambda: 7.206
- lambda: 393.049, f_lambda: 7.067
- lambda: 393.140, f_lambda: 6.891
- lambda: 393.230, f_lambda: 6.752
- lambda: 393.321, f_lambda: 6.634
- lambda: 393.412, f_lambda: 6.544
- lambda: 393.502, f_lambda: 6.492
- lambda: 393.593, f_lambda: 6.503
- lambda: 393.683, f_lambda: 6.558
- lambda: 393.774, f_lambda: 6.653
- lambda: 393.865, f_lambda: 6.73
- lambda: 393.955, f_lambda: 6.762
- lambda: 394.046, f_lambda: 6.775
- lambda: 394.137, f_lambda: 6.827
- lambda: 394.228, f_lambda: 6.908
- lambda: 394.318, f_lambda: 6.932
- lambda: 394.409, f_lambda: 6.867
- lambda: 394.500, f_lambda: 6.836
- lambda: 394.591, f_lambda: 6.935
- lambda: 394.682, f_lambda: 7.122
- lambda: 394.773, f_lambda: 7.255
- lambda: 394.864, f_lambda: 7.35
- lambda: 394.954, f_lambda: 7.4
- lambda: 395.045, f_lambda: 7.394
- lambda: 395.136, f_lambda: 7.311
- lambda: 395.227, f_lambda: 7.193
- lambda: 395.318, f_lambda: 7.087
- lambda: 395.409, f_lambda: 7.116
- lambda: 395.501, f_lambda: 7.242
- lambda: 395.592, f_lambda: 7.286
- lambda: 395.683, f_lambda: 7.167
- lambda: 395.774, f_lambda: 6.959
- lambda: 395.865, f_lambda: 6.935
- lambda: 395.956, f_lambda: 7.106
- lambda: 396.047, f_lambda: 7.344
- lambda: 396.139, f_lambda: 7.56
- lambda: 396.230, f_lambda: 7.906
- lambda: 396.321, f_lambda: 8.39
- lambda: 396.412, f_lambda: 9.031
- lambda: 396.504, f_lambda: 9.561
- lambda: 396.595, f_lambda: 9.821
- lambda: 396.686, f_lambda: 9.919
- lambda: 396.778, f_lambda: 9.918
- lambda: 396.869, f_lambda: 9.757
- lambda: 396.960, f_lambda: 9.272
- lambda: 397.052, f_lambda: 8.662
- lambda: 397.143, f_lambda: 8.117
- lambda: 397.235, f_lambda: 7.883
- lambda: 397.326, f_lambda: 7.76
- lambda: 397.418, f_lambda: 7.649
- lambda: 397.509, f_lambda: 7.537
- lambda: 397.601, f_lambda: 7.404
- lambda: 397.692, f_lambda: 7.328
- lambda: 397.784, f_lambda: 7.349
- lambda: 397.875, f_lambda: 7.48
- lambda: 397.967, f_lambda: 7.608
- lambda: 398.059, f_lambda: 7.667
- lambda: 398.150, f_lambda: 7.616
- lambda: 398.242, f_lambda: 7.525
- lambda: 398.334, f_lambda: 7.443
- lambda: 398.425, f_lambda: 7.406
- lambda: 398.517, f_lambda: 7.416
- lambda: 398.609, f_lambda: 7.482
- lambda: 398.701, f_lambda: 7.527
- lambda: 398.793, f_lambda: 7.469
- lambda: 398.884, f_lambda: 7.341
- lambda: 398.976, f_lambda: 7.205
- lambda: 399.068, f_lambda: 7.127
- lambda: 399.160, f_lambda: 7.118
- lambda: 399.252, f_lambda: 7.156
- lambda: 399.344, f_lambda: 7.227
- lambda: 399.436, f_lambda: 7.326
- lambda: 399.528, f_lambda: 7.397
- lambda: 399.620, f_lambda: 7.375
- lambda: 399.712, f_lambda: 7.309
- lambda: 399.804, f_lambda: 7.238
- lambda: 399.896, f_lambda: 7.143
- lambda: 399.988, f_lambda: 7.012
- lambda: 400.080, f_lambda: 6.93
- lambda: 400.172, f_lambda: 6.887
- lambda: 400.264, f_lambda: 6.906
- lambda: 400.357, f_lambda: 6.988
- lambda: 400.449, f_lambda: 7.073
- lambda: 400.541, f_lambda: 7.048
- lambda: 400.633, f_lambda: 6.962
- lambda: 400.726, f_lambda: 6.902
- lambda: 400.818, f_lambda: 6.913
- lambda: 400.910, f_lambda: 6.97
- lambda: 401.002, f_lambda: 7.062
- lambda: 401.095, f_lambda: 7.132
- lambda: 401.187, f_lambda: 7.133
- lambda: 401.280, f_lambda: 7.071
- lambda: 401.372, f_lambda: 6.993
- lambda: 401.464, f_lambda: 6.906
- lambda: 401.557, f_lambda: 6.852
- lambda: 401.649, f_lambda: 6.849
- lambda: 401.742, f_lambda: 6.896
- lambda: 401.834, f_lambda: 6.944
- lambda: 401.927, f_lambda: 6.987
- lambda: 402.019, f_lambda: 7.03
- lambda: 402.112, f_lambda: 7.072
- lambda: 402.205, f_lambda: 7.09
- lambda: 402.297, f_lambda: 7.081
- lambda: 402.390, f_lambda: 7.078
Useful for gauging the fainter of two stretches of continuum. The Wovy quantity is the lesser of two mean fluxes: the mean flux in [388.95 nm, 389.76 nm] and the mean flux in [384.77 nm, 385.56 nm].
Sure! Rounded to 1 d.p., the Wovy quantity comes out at 8.1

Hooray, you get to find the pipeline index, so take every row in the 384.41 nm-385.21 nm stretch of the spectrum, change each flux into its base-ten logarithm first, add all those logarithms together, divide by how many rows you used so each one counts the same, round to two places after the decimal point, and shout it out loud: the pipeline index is 0.91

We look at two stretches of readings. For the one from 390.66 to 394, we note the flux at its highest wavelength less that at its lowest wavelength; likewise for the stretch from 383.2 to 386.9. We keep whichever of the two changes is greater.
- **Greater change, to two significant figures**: 6.7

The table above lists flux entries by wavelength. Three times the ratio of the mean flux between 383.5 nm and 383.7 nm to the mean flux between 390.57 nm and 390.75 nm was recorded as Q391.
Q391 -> 3.2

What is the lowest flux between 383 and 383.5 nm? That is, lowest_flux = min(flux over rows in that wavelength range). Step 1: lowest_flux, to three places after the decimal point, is 7.992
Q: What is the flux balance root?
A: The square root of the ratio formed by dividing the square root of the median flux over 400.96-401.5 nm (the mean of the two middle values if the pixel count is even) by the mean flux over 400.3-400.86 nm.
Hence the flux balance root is 0.617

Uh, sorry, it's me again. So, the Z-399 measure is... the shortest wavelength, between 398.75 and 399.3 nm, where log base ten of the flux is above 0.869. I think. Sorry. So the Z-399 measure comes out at 398.793 nm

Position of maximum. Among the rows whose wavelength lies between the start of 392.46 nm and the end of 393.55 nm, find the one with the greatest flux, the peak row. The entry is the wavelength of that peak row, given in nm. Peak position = 392.507 nm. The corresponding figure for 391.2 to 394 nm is 391.243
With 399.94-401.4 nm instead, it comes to 401.187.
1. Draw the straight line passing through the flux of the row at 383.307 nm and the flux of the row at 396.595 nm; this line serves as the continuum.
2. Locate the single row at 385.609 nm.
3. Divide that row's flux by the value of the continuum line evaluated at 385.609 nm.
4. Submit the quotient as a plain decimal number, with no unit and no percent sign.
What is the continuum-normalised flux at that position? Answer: 0.94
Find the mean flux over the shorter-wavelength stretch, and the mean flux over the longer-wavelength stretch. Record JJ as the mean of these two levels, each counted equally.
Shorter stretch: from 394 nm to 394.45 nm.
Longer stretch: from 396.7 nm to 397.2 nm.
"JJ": 8.0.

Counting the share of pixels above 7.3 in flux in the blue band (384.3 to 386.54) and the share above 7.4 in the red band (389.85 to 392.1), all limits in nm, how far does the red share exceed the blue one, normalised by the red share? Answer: 0.0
